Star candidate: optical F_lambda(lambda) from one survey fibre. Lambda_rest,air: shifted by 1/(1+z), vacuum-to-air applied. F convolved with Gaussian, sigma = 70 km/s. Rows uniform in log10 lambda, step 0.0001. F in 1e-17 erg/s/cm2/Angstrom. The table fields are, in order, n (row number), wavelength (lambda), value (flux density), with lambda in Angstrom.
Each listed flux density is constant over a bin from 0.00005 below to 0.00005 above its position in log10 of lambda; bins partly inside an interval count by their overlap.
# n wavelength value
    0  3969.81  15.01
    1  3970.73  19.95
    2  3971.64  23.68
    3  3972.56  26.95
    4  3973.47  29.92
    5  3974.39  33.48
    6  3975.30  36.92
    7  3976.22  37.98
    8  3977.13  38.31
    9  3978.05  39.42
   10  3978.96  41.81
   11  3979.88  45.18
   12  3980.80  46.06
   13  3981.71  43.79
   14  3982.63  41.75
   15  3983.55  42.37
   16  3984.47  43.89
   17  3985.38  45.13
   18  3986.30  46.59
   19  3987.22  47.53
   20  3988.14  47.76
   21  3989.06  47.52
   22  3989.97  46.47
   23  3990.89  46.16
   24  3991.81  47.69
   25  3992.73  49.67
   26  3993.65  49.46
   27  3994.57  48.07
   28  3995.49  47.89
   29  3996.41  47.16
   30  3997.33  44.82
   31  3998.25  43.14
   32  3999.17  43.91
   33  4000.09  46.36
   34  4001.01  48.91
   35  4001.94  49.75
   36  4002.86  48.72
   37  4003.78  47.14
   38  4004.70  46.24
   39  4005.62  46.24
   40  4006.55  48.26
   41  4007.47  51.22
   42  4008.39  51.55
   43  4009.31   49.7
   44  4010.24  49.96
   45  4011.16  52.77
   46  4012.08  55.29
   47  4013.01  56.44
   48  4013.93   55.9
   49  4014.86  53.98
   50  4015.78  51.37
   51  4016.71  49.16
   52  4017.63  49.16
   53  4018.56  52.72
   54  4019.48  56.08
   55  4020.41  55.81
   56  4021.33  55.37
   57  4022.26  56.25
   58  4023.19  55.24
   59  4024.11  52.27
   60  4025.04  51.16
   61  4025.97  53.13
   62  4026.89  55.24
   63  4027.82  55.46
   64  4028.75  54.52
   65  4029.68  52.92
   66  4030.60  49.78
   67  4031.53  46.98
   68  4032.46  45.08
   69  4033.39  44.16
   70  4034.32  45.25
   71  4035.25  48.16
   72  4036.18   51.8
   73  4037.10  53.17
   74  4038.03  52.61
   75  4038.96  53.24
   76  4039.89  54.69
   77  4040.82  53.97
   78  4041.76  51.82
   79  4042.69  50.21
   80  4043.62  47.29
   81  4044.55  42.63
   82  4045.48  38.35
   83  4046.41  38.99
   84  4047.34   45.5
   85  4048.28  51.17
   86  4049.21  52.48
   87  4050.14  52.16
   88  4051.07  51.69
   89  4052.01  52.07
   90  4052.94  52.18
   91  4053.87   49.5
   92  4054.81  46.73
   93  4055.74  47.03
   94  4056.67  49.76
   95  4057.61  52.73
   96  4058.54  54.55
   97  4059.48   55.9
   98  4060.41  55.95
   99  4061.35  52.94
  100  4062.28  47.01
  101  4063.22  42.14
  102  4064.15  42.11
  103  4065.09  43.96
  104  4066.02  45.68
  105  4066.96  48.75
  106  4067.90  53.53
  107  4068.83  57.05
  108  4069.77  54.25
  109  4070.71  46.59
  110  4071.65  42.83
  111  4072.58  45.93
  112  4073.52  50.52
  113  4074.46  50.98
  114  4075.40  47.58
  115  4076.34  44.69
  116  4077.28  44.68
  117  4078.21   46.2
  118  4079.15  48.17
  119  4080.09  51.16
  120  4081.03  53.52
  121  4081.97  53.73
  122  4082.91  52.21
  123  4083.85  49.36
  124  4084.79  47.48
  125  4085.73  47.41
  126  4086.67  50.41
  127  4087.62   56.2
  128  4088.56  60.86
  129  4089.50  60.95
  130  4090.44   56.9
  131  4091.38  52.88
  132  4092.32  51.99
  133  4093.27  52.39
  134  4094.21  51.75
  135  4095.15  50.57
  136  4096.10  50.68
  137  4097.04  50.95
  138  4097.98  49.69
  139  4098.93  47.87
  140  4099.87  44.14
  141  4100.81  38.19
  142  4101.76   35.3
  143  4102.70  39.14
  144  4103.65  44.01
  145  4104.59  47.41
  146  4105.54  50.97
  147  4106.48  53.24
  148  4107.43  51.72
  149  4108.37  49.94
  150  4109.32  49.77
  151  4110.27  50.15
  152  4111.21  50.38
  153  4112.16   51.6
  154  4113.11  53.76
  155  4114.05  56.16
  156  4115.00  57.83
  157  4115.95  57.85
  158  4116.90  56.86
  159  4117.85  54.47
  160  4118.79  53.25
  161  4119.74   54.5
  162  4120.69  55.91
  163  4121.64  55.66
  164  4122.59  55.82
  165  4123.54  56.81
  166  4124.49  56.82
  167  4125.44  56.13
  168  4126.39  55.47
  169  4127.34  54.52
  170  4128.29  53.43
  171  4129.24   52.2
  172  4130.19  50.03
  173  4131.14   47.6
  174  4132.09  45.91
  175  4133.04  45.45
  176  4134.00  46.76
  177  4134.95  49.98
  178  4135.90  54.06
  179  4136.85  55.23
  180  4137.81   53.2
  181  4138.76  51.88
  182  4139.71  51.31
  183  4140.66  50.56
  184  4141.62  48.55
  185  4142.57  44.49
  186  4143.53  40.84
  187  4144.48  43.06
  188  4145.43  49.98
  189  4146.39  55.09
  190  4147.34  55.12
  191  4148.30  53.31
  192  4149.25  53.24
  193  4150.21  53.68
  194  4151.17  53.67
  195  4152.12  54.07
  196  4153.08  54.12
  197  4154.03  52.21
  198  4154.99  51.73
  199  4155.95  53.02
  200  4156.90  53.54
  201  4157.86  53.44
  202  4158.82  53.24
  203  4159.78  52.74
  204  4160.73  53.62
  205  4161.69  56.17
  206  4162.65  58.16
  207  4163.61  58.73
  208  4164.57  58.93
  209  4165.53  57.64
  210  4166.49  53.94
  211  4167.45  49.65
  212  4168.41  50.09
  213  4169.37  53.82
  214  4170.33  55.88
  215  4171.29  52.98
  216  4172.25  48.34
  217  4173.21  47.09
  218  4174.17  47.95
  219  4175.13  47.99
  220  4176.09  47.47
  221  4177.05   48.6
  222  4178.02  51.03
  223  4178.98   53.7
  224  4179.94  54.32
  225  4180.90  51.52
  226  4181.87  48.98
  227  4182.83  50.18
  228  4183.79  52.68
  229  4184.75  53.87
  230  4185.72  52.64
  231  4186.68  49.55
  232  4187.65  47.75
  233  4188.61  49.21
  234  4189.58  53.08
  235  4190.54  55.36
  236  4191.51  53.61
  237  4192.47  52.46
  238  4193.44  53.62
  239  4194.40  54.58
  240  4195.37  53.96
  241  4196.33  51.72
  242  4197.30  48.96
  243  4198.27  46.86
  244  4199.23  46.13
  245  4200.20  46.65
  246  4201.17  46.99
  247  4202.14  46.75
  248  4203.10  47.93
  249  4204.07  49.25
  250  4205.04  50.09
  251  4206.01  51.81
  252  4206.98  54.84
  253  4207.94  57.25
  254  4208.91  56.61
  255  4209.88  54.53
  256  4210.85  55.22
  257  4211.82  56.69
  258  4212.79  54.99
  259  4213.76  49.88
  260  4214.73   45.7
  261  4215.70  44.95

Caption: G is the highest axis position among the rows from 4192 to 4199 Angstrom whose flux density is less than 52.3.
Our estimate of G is 4198.27 Angstrom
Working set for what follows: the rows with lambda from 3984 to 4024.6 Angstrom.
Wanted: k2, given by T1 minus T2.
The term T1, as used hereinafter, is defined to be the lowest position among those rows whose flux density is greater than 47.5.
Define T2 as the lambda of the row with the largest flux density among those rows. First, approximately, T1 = 3987.22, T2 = 4013.01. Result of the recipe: -25.8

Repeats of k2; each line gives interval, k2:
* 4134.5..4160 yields -1.9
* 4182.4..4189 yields -1.9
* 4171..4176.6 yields 0.0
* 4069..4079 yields 0.0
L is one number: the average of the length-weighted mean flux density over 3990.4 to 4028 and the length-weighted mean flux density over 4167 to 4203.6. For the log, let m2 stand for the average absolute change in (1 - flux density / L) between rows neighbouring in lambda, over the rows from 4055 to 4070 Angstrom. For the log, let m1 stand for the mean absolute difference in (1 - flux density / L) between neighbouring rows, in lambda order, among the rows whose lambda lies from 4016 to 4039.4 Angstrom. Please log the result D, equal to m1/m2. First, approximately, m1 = 0.032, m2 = 0.053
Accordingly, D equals 0.6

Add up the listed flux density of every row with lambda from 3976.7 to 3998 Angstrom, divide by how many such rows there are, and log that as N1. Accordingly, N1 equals 45.4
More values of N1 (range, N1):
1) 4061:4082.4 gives 48.4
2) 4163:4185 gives 52.0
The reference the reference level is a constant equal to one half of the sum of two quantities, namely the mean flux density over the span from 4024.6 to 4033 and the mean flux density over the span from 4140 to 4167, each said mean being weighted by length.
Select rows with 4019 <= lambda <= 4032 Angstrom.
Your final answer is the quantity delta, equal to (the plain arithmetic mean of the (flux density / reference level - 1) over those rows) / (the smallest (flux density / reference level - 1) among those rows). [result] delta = -0.3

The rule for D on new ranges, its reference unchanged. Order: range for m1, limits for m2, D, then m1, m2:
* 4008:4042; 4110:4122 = 1.3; 0.033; 0.025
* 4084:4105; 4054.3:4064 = 1.0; 0.050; 0.051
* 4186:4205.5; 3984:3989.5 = 1.7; 0.028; 0.016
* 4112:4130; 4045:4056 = 0.6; 0.021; 0.038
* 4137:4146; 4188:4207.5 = 1.8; 0.053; 0.030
